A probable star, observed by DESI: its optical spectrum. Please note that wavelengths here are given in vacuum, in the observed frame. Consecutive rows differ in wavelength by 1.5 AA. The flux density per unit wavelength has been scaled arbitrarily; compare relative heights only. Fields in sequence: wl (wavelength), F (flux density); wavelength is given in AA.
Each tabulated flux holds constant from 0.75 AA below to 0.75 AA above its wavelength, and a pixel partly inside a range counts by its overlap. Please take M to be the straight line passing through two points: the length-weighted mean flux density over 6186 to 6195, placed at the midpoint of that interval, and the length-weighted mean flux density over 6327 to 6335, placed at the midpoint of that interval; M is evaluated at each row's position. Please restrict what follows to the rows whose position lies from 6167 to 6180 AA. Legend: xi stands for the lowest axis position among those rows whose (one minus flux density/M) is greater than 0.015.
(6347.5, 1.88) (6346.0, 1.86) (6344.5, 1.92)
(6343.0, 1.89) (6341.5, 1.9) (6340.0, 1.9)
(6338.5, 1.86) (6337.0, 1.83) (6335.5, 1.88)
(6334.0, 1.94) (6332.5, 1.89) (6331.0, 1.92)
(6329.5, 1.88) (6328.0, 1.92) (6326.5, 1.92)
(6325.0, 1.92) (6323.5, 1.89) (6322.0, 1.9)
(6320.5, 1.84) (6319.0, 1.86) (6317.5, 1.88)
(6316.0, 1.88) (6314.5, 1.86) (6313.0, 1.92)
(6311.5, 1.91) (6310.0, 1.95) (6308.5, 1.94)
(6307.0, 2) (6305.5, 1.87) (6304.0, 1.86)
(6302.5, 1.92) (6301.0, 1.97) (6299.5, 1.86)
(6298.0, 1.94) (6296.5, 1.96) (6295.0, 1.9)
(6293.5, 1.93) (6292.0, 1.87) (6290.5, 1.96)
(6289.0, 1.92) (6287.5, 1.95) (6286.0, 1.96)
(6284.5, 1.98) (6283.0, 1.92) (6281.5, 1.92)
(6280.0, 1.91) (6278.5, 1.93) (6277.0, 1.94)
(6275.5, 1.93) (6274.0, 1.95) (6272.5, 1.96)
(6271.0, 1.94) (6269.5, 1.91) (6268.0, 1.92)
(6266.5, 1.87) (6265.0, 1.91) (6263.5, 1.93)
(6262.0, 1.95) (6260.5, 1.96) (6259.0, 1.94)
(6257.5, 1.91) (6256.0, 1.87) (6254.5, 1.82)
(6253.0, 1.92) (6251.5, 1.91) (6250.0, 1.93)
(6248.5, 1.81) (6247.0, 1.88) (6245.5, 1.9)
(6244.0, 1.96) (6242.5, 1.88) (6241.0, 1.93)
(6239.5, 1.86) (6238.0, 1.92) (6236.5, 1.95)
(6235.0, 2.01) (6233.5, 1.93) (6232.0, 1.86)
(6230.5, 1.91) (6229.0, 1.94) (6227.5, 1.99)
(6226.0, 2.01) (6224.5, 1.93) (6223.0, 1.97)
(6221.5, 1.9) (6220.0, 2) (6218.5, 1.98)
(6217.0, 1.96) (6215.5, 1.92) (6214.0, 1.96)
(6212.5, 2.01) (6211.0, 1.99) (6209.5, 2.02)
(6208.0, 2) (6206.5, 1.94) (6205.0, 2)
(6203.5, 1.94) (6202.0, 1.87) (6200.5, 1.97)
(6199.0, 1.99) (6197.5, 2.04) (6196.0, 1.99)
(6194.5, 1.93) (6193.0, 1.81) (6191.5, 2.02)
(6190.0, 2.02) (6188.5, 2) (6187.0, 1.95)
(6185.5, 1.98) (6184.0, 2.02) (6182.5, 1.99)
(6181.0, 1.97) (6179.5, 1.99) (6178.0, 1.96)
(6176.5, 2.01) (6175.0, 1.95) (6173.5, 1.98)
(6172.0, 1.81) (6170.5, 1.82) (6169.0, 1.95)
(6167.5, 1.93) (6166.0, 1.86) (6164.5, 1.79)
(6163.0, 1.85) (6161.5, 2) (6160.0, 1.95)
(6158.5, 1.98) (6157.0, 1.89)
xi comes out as 6167.5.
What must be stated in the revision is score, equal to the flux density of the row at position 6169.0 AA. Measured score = 1.95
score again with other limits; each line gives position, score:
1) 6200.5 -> 1.97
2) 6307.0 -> 2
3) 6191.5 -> 2.02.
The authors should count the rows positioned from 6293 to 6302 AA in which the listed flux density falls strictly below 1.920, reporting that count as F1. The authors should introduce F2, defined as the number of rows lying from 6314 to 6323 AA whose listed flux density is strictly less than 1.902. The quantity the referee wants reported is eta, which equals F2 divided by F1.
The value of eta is 3.0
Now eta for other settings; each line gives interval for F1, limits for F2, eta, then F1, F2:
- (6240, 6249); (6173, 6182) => 0.0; 4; 0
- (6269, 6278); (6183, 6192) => 0.0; 1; 0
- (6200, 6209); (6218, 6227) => 1.0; 1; 1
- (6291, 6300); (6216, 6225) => 0.3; 3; 1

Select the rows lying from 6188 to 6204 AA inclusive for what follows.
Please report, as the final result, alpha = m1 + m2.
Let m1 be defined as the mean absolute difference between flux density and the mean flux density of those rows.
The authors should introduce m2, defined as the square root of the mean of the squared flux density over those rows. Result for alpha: 2.02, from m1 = 0.054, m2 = 1.96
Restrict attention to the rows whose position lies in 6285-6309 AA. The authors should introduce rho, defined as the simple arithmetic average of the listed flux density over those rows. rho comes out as 1.93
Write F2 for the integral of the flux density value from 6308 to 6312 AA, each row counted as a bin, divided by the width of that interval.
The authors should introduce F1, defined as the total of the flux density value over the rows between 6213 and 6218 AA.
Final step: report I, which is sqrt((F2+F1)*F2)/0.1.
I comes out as 38.8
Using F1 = 5.84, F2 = 1.93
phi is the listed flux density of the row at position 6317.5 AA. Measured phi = 1.88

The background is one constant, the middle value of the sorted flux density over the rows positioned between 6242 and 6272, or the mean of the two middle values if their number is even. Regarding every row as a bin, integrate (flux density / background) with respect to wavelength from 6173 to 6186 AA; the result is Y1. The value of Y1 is 13.5 AA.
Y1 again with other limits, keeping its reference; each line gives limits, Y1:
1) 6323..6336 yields 13.0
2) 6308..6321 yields 12.9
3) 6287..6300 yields 13.1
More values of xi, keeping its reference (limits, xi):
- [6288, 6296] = 6292.0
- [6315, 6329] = 6316.0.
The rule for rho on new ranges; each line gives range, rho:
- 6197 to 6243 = 1.95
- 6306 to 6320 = 1.91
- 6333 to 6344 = 1.89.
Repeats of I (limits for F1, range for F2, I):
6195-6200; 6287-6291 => 39.3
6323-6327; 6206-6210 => 39.2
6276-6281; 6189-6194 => 38.8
